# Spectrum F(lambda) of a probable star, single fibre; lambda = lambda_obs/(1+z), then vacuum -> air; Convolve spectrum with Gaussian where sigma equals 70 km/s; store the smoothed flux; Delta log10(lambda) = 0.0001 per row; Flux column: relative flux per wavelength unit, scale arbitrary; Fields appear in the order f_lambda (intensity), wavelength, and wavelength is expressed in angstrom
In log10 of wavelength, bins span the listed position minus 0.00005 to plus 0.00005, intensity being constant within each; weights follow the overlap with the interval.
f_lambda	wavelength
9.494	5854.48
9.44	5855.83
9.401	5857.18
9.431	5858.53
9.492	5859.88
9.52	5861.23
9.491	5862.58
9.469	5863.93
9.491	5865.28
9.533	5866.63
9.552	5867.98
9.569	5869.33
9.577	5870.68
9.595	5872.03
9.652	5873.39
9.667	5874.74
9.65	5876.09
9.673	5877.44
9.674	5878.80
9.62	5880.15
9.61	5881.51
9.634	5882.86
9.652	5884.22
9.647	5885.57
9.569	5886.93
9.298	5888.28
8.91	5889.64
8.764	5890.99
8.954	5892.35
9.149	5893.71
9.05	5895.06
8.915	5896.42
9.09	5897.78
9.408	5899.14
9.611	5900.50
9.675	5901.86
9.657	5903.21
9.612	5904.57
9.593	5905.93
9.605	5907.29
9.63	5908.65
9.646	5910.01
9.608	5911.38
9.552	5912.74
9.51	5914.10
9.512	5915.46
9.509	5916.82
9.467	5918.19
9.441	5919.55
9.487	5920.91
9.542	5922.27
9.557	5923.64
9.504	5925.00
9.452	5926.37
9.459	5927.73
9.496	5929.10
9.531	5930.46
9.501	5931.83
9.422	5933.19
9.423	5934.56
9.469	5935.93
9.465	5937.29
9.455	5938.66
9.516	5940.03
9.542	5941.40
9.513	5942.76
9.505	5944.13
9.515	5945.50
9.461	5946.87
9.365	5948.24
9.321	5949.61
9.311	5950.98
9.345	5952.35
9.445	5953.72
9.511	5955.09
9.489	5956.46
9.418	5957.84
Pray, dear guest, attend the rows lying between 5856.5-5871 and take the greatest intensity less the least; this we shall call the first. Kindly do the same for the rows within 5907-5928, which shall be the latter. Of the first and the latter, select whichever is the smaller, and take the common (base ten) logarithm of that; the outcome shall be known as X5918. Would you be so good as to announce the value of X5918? -0.75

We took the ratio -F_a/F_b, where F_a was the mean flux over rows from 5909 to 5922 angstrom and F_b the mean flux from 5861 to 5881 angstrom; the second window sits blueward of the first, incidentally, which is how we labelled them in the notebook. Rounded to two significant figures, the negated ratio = -0.99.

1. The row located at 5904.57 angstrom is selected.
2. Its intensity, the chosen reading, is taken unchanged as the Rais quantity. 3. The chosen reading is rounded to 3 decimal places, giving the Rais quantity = 9.612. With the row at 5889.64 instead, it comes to 8.910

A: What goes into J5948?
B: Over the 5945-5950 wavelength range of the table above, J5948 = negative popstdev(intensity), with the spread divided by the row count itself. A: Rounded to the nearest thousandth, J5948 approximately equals -0.077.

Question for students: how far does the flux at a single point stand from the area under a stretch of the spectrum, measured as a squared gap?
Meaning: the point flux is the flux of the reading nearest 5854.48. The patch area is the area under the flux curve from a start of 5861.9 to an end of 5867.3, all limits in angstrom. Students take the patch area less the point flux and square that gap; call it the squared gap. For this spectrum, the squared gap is 1747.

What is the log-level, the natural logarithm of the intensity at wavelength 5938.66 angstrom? 2.25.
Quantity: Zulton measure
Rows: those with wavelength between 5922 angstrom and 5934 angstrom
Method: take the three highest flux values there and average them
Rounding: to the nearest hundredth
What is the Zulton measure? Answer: 9.54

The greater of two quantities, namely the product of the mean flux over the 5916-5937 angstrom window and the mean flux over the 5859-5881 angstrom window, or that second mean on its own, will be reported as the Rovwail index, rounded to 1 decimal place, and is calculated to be 90.8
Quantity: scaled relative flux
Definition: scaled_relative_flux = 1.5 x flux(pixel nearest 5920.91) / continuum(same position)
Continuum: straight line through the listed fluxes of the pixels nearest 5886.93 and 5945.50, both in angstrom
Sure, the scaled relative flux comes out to 1.49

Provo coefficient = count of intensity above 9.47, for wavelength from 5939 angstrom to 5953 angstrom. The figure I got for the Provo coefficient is 5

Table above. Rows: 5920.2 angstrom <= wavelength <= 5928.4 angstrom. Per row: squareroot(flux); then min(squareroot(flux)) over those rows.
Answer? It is 3.07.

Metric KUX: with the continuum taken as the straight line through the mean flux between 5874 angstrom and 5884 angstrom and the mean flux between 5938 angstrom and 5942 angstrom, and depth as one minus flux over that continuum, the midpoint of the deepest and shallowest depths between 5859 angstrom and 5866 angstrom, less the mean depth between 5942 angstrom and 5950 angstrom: 0.02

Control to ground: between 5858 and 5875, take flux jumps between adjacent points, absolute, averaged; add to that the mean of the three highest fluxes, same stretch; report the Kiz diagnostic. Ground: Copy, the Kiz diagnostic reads 9.67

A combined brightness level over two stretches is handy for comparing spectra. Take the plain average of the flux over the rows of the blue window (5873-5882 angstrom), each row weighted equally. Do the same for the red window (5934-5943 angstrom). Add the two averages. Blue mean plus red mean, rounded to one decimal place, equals 19.1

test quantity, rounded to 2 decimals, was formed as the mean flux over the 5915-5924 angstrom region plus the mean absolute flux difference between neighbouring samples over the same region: 9.53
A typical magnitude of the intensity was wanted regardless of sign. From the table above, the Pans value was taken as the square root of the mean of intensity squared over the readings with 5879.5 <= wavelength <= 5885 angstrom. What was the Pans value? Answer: 9.63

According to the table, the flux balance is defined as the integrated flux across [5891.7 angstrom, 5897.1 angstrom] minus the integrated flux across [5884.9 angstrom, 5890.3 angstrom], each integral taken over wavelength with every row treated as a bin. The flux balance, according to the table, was -1.8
